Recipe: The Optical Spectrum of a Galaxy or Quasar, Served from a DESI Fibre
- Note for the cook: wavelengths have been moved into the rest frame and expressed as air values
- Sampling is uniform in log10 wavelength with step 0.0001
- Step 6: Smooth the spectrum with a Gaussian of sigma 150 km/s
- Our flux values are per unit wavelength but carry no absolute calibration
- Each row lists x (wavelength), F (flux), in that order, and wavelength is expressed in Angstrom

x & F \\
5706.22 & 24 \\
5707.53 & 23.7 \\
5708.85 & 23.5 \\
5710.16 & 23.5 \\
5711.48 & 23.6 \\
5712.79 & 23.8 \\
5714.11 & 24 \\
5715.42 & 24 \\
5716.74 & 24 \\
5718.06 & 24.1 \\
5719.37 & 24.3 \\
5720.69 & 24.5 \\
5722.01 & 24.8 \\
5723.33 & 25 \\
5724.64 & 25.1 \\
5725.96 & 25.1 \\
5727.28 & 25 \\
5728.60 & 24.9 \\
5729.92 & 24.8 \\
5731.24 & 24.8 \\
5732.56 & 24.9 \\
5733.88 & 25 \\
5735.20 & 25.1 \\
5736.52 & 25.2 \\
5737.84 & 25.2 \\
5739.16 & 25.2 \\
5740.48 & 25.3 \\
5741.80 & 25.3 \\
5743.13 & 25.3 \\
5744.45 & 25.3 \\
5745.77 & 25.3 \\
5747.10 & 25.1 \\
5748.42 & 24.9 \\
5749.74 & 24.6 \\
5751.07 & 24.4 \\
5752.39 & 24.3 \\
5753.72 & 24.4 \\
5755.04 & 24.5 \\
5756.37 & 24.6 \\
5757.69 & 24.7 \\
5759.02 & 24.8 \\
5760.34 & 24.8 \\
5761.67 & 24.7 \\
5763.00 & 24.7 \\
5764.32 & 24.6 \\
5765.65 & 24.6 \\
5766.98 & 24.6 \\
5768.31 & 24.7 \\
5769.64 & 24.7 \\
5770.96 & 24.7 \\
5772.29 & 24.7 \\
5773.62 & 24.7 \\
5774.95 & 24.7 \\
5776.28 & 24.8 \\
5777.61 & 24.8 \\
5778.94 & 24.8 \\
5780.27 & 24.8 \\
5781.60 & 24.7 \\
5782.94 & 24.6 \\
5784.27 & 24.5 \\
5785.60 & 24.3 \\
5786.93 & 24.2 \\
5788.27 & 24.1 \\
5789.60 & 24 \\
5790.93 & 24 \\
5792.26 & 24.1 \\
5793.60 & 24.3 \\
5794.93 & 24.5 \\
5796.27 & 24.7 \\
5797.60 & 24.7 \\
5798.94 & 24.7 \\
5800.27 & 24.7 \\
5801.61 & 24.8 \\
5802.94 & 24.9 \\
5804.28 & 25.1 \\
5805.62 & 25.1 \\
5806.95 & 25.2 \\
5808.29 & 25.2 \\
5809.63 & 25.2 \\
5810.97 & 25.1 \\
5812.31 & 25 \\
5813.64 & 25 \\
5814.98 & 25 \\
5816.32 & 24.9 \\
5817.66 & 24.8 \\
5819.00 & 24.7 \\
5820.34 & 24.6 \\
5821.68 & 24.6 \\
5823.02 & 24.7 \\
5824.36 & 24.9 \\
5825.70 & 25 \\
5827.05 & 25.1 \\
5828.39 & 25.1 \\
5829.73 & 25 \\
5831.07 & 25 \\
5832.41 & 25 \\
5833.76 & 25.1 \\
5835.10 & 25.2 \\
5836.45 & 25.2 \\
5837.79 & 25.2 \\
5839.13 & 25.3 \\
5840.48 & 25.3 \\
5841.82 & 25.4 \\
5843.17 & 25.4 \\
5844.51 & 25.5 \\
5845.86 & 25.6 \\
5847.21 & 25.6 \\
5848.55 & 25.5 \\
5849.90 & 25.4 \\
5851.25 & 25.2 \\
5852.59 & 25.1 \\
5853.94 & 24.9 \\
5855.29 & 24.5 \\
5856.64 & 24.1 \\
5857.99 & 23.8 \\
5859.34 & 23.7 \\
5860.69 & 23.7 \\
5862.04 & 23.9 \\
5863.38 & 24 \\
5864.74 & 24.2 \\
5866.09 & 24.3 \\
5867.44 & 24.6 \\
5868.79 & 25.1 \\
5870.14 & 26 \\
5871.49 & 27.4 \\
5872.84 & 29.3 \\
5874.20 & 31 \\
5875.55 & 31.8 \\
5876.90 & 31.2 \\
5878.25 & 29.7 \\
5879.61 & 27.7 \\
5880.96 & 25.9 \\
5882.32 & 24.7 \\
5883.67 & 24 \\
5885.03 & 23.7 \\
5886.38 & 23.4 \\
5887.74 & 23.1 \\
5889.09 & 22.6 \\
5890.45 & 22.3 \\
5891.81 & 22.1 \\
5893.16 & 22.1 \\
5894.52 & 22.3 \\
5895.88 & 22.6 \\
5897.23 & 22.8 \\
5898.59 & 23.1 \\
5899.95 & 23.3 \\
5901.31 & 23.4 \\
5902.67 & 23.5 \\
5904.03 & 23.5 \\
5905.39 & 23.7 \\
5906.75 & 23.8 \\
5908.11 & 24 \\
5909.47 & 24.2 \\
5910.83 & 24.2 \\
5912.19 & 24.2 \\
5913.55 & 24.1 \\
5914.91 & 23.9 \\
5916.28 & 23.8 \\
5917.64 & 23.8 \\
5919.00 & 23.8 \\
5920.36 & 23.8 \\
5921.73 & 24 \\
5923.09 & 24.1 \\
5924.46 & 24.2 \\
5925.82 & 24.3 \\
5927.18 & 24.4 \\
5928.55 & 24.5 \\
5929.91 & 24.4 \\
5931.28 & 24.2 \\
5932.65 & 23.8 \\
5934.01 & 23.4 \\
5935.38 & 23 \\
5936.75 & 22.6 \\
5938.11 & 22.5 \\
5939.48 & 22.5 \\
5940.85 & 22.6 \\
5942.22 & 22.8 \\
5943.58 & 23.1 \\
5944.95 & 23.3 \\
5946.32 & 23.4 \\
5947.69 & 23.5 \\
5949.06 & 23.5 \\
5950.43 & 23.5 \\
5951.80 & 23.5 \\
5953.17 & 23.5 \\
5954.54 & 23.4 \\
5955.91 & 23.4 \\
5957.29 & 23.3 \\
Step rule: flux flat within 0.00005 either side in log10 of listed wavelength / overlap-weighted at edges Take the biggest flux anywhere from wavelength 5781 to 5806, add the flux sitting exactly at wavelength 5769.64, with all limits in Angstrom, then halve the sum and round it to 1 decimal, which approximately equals 24.9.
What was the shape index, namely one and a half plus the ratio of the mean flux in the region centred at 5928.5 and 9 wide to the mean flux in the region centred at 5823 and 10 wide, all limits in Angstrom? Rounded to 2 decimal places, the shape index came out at 2.48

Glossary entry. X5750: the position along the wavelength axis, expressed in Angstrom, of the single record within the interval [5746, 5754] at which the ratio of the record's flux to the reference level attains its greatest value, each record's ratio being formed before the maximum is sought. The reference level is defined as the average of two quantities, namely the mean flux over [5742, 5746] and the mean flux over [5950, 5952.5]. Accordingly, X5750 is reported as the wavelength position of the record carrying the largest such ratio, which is 5747.10 Angstrom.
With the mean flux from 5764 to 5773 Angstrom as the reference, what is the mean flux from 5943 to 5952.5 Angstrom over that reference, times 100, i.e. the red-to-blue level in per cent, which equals 95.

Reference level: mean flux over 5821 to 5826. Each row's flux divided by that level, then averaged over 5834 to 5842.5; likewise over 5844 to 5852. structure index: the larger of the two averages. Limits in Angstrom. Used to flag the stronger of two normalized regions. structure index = 1.027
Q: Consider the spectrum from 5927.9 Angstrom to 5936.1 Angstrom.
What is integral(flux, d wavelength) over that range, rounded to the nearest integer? 196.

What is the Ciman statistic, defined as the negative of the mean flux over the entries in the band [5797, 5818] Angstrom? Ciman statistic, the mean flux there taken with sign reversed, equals -25.0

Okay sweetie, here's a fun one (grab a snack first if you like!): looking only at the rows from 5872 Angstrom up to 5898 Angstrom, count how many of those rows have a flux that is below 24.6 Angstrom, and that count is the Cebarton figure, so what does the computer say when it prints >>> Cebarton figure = 11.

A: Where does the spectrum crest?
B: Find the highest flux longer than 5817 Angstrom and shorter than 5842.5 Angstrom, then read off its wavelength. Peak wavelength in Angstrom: 5841.82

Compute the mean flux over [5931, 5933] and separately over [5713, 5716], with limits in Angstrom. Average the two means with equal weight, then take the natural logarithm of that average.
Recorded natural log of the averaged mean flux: 3.18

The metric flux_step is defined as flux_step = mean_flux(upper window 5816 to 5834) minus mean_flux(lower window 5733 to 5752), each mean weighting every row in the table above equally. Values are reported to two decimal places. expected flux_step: -0.19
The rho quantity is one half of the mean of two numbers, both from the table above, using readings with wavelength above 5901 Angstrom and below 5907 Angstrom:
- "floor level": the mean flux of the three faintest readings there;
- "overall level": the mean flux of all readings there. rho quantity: 11.76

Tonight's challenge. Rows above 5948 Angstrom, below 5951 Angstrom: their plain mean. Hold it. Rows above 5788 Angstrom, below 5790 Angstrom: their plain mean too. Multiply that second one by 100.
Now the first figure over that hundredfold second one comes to 0.0098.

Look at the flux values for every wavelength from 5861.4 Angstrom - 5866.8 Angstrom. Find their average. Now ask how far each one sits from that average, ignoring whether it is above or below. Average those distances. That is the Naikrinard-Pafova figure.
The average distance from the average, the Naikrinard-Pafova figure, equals 0.15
